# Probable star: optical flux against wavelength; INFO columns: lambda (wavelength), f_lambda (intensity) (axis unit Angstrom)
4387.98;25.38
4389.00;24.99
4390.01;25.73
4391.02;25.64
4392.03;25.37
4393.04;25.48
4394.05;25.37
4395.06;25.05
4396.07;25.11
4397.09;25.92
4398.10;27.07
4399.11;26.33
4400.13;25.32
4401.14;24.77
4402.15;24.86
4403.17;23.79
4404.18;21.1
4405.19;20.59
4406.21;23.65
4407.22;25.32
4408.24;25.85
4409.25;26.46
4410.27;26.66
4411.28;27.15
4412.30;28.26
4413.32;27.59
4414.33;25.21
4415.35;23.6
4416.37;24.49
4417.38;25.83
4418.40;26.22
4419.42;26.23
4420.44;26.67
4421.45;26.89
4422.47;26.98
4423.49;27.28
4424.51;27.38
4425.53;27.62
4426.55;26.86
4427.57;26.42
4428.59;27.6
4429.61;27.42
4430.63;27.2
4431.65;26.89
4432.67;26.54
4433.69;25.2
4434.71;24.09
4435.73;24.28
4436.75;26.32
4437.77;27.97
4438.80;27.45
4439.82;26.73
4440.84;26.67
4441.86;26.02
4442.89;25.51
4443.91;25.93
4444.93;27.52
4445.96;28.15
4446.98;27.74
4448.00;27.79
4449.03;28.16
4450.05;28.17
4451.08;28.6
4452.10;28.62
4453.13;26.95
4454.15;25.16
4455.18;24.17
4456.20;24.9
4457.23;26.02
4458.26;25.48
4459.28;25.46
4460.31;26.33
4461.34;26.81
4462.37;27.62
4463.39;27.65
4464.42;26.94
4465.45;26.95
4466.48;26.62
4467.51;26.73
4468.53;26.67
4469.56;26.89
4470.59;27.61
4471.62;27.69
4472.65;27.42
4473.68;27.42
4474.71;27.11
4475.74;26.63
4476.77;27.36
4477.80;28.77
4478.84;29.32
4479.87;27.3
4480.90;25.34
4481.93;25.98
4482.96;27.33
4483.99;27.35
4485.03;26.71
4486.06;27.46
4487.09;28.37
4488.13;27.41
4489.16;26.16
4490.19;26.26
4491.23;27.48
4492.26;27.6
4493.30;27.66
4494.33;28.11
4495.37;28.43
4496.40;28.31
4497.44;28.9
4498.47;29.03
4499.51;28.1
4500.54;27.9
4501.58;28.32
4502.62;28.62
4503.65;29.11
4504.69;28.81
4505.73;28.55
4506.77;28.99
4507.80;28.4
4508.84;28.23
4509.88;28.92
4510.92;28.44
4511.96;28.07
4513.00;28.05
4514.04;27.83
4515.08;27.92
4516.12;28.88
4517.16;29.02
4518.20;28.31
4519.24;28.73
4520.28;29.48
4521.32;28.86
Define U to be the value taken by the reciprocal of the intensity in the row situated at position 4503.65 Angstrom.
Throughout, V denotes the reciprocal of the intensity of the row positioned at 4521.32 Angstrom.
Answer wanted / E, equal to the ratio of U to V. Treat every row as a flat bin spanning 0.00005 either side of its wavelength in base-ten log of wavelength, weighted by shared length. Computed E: 0.99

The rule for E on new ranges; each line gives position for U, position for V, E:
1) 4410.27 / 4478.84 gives 1.10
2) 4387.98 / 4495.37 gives 1.12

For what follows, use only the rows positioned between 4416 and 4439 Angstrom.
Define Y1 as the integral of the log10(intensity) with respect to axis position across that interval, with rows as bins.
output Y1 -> 32.7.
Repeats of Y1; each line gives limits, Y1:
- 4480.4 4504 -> 34.0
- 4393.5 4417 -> 32.9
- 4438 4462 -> 34.2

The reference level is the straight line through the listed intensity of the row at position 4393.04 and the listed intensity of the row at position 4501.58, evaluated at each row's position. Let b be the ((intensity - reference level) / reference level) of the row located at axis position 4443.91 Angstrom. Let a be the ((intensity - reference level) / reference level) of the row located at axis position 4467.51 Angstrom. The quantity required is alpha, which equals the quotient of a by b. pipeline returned 0.8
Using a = -0.025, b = -0.03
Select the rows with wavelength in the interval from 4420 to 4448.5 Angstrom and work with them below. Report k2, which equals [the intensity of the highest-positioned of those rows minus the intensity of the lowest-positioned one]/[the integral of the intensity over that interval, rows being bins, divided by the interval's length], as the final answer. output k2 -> 0.04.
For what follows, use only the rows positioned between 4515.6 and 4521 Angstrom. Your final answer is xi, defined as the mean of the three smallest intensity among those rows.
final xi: 28.6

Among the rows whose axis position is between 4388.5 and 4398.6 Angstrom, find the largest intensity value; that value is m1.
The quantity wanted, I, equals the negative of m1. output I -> -27.1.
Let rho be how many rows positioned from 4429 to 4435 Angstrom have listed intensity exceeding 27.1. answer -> 2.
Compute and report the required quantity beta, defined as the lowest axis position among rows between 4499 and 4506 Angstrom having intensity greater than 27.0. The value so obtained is 4499.51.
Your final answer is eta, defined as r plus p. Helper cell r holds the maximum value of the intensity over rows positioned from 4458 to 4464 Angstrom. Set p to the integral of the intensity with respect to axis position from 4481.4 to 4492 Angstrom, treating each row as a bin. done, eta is 315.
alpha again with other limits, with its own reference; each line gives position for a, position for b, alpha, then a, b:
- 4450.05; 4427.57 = 32.1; 0.044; 0.00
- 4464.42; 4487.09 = -1.0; -0.015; 0.02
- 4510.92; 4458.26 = 0.1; -0.004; -0.06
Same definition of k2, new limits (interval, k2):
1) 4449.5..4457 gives -0.12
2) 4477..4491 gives -0.09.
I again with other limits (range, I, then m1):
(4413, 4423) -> -27.6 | 27.59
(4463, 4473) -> -27.7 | 27.69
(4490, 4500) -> -29.0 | 29.03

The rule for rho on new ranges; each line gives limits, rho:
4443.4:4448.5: 4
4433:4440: 2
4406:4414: 3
